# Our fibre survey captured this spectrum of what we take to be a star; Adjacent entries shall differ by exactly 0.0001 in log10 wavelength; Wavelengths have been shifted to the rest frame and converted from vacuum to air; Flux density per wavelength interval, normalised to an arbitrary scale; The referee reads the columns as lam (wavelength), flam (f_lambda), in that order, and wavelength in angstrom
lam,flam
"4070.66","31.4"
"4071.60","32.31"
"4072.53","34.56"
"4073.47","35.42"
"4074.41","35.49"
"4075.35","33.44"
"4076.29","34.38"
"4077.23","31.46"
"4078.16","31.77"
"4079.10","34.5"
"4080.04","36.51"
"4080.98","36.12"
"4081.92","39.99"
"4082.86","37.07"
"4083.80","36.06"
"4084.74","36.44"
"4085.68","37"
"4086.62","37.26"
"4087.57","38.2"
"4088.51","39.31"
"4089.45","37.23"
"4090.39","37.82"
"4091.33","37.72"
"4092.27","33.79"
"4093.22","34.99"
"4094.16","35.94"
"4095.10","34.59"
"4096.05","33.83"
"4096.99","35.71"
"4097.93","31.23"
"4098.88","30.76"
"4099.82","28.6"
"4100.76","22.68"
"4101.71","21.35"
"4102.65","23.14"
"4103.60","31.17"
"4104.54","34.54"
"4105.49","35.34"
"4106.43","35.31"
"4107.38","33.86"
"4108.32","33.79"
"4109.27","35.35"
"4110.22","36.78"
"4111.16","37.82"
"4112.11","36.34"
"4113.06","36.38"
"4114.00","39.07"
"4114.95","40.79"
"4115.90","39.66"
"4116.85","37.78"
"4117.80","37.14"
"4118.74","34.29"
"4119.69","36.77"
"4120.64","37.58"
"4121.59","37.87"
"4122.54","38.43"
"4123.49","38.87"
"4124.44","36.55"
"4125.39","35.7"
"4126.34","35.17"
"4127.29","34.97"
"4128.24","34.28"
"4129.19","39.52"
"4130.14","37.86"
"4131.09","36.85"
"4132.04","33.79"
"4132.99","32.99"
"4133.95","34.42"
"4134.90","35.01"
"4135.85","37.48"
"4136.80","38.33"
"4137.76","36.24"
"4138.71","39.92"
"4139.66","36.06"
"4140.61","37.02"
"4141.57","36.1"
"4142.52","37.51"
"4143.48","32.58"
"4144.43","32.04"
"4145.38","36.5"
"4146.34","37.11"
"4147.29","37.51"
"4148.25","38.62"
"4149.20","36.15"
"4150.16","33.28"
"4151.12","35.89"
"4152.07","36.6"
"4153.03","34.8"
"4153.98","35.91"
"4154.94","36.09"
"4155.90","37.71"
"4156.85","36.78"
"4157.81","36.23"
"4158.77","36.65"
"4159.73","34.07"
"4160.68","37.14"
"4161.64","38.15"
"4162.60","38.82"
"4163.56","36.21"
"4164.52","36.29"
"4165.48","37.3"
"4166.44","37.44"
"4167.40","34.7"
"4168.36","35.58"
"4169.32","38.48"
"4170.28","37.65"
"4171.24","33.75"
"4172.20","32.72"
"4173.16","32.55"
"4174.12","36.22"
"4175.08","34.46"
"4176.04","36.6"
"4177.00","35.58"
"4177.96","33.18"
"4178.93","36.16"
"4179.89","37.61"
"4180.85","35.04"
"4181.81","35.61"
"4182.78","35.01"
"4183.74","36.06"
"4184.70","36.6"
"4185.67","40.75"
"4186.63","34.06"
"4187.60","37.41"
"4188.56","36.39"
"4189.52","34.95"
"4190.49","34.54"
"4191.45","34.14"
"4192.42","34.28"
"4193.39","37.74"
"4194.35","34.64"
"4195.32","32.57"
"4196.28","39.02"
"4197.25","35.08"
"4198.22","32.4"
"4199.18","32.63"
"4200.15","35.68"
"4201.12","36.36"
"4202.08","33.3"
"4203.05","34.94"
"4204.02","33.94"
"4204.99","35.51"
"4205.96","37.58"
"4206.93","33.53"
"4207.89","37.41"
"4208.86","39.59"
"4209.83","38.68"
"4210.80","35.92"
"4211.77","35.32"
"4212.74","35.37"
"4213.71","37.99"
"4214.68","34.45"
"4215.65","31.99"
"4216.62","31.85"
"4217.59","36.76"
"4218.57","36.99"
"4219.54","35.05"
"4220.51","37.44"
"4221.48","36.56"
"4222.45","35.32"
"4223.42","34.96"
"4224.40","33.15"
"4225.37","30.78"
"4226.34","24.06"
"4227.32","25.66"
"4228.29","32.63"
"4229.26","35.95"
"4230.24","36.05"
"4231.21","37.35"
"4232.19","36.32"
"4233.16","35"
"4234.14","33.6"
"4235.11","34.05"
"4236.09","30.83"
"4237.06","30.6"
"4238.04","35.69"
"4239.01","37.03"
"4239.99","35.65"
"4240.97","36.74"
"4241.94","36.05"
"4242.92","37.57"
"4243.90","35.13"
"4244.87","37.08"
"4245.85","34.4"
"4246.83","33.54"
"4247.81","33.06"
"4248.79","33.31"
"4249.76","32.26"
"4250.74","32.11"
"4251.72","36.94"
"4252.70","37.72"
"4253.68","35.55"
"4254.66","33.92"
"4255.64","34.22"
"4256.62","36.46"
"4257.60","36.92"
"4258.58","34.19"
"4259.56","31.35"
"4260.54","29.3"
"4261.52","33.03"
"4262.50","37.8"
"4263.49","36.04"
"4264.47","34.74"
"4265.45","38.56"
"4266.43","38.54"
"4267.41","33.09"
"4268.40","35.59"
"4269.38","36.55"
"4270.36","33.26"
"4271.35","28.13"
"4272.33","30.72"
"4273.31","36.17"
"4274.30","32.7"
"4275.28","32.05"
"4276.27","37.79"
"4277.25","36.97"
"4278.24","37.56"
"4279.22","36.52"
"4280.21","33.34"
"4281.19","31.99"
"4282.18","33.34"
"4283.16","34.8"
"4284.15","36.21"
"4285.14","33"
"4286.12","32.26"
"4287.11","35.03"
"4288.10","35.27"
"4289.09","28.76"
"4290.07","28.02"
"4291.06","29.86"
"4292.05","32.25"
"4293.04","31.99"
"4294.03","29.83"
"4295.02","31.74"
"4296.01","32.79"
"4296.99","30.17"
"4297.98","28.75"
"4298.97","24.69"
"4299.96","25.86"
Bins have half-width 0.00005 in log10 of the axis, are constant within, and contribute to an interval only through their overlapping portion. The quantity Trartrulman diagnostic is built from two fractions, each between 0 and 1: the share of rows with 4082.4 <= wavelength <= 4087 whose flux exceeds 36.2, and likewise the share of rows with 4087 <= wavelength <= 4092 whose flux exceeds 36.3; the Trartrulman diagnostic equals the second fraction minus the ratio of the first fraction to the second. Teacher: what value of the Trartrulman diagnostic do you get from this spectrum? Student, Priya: 0.2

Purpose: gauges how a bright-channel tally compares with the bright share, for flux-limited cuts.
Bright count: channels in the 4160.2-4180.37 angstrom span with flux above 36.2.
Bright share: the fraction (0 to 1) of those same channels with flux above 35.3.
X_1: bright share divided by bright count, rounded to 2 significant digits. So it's 0.060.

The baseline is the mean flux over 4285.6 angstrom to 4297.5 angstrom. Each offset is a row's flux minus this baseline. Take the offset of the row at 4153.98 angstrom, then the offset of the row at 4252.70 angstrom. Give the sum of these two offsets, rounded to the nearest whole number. 11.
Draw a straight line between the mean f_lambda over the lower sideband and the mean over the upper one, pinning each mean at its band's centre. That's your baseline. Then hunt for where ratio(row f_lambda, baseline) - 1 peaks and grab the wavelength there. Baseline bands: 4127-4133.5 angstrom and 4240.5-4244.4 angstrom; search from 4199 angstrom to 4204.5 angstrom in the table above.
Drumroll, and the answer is 4201.12 angstrom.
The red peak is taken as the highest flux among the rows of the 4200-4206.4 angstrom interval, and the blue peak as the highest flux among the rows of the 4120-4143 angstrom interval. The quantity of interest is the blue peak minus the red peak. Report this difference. 2.3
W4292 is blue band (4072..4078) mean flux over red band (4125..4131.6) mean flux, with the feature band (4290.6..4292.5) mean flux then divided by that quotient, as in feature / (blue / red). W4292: 33.1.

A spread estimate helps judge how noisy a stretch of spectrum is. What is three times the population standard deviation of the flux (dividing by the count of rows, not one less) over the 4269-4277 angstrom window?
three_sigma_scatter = 9.13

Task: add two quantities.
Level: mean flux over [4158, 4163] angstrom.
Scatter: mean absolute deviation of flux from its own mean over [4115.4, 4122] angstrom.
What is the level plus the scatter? 38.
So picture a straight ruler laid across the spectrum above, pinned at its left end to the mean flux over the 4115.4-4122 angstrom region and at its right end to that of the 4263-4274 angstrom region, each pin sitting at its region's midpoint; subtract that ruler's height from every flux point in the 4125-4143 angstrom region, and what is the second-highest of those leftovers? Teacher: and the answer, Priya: 2.4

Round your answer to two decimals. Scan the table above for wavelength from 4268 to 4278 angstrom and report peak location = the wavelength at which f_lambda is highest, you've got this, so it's 4276.27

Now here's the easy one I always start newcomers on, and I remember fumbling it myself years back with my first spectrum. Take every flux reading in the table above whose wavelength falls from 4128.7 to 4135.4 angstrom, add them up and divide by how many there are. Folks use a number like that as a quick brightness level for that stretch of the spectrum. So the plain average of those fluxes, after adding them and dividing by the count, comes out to 35.8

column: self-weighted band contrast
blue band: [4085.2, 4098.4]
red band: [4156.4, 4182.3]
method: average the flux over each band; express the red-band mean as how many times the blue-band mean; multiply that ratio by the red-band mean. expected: 35.9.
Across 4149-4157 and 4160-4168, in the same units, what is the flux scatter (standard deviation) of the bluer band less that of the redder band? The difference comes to 0.0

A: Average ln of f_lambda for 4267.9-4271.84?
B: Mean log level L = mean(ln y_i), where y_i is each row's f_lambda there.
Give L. 3.50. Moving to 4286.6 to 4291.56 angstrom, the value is 3.44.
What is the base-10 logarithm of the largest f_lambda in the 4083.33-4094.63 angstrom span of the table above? 1.595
